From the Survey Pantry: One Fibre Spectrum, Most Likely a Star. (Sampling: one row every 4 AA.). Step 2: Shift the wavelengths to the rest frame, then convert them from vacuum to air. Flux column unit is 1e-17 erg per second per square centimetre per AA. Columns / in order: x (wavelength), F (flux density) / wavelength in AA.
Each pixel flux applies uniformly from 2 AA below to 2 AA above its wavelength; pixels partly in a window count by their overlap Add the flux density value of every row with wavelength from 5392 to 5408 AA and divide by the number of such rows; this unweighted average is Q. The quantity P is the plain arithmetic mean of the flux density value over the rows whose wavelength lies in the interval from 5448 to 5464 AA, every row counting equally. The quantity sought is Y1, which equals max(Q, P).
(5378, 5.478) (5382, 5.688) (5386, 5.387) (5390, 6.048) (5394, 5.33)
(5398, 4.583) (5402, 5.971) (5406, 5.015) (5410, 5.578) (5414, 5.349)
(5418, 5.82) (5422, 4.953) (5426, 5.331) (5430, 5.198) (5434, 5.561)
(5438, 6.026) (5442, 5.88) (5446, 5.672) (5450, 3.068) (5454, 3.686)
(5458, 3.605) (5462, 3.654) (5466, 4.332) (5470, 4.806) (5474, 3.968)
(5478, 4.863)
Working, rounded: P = 3.50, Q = 5.2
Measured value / 5.22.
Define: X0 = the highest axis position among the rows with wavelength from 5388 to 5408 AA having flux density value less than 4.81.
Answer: 5398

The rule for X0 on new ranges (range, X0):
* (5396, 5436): 5398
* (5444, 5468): 5466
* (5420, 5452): 5450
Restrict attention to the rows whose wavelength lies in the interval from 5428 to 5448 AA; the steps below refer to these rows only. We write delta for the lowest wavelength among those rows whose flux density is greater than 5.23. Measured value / 5434 AA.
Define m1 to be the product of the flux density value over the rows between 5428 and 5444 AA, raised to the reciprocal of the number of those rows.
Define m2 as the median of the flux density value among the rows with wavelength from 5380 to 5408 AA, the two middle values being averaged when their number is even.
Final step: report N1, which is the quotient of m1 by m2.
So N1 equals 1.05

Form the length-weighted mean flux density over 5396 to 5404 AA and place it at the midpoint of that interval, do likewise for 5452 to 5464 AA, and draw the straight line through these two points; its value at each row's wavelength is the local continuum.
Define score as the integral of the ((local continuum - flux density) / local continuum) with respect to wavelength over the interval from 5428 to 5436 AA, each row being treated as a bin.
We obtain -1.8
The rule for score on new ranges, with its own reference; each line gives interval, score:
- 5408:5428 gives -2.7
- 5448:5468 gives -0.2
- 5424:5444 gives -6.0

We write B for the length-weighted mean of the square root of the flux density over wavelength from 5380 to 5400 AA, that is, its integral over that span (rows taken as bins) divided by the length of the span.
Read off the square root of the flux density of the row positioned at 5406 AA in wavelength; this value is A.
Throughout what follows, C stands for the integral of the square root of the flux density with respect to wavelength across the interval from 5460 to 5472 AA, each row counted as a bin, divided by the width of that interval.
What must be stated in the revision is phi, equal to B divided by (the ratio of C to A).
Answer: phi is 2.52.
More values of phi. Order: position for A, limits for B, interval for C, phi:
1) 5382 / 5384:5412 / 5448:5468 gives 2.90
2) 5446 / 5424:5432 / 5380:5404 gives 2.33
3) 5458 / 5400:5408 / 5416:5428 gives 1.92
